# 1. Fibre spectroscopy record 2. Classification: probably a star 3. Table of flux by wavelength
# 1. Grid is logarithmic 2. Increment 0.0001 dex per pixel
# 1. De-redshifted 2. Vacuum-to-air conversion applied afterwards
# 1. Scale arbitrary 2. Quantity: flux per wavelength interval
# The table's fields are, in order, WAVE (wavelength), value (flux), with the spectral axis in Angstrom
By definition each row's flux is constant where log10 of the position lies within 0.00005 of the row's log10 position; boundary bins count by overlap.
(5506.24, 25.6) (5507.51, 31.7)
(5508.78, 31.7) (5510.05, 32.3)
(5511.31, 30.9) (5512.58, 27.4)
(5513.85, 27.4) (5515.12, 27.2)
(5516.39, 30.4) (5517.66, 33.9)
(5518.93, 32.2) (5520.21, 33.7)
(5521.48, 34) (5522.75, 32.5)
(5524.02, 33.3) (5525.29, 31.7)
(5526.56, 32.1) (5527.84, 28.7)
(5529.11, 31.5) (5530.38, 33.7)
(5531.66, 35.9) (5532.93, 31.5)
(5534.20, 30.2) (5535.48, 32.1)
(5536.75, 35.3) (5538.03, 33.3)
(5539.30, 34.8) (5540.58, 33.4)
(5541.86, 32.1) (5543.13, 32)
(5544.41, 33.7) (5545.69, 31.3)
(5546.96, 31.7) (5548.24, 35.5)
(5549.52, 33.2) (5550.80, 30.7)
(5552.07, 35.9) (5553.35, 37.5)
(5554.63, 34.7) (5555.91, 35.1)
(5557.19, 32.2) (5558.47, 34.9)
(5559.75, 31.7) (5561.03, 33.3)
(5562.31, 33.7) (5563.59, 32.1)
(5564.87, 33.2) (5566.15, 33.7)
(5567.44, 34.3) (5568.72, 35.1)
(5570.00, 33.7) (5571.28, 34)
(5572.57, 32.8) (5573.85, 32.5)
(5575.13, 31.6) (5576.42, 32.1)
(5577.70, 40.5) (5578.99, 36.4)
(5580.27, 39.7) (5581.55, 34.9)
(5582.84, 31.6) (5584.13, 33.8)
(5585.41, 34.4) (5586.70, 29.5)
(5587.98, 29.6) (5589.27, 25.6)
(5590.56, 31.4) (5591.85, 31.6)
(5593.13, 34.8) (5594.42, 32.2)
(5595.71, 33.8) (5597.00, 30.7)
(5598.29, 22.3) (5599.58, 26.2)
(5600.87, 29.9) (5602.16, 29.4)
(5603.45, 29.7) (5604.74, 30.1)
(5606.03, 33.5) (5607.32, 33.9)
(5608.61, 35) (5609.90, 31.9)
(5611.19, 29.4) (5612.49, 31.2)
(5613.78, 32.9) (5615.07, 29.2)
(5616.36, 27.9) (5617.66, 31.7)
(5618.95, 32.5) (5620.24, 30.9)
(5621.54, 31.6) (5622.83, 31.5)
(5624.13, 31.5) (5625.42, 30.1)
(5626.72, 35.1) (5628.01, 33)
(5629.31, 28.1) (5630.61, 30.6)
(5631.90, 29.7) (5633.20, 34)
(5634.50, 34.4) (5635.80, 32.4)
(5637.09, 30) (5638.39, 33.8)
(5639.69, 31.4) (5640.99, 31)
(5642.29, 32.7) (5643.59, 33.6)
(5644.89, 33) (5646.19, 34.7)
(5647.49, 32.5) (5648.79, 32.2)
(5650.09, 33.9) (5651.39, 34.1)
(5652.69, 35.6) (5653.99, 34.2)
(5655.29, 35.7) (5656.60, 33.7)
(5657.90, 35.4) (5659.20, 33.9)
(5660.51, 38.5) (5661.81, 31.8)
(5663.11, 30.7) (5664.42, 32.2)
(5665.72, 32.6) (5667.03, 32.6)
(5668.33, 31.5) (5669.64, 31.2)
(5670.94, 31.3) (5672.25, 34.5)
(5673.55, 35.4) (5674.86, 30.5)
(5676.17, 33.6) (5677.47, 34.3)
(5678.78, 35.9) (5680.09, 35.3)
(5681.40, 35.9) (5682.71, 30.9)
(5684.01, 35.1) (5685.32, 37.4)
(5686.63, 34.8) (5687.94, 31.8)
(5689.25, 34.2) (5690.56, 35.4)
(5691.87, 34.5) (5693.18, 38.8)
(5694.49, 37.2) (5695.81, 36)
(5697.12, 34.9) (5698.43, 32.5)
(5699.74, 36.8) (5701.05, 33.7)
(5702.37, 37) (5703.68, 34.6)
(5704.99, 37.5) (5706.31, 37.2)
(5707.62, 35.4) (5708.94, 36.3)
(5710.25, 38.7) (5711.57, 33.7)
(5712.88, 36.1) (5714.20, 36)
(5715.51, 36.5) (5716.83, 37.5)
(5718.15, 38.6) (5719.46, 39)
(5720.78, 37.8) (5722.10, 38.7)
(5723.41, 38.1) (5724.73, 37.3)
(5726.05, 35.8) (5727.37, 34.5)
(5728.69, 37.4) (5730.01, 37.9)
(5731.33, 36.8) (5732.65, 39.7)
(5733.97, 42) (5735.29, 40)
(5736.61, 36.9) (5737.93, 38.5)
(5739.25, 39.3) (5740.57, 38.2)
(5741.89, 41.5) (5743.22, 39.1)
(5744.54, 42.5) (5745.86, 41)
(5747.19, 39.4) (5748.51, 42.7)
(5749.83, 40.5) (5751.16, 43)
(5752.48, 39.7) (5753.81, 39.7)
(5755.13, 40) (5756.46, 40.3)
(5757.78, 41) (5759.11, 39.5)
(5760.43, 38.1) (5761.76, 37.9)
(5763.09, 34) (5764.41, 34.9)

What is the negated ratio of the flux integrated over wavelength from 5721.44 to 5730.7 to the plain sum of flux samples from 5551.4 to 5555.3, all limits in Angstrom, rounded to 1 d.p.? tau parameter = -3.2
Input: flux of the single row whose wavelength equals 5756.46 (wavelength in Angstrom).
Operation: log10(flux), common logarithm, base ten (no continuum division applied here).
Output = 1.61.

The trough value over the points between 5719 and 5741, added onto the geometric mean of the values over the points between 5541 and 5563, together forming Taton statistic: 68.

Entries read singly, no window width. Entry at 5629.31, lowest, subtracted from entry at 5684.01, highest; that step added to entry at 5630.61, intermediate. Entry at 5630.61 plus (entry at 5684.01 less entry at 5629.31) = 38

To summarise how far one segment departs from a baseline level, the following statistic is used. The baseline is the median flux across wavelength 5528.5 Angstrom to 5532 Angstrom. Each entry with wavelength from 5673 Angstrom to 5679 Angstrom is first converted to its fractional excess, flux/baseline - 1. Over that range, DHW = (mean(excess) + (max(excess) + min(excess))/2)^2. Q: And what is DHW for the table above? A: 0.000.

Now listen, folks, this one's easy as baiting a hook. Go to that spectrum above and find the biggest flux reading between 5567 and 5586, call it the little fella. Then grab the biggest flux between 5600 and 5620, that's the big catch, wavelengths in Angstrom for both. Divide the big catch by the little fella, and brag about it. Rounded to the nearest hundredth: 0.86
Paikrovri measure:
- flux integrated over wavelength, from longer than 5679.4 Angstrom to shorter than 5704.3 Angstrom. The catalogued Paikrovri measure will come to 874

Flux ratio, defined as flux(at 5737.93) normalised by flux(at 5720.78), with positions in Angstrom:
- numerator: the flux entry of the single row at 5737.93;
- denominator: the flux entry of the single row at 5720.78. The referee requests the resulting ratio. 1.02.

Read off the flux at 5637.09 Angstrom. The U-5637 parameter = 30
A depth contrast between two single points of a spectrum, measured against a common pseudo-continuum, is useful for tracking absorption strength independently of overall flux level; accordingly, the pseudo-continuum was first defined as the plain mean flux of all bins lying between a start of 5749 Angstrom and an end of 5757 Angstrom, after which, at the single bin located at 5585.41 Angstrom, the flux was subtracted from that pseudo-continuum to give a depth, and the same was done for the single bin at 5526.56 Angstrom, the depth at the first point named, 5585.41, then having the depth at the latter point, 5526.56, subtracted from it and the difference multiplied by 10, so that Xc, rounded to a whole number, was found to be -23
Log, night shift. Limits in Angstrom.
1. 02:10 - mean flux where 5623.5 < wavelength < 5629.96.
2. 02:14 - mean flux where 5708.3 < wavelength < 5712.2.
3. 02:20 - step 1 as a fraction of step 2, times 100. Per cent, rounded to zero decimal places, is 87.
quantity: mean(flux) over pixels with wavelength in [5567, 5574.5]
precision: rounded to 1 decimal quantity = 33.7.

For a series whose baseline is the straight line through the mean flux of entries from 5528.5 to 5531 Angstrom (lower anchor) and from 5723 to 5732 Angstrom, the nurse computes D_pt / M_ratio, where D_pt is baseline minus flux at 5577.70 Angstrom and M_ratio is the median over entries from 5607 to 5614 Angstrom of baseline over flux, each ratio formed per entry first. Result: -6.5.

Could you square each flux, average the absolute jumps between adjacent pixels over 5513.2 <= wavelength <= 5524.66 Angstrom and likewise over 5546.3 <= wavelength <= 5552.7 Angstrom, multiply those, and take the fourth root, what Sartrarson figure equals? 12.3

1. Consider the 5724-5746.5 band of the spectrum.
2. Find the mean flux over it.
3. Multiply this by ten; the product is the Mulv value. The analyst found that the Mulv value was 387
